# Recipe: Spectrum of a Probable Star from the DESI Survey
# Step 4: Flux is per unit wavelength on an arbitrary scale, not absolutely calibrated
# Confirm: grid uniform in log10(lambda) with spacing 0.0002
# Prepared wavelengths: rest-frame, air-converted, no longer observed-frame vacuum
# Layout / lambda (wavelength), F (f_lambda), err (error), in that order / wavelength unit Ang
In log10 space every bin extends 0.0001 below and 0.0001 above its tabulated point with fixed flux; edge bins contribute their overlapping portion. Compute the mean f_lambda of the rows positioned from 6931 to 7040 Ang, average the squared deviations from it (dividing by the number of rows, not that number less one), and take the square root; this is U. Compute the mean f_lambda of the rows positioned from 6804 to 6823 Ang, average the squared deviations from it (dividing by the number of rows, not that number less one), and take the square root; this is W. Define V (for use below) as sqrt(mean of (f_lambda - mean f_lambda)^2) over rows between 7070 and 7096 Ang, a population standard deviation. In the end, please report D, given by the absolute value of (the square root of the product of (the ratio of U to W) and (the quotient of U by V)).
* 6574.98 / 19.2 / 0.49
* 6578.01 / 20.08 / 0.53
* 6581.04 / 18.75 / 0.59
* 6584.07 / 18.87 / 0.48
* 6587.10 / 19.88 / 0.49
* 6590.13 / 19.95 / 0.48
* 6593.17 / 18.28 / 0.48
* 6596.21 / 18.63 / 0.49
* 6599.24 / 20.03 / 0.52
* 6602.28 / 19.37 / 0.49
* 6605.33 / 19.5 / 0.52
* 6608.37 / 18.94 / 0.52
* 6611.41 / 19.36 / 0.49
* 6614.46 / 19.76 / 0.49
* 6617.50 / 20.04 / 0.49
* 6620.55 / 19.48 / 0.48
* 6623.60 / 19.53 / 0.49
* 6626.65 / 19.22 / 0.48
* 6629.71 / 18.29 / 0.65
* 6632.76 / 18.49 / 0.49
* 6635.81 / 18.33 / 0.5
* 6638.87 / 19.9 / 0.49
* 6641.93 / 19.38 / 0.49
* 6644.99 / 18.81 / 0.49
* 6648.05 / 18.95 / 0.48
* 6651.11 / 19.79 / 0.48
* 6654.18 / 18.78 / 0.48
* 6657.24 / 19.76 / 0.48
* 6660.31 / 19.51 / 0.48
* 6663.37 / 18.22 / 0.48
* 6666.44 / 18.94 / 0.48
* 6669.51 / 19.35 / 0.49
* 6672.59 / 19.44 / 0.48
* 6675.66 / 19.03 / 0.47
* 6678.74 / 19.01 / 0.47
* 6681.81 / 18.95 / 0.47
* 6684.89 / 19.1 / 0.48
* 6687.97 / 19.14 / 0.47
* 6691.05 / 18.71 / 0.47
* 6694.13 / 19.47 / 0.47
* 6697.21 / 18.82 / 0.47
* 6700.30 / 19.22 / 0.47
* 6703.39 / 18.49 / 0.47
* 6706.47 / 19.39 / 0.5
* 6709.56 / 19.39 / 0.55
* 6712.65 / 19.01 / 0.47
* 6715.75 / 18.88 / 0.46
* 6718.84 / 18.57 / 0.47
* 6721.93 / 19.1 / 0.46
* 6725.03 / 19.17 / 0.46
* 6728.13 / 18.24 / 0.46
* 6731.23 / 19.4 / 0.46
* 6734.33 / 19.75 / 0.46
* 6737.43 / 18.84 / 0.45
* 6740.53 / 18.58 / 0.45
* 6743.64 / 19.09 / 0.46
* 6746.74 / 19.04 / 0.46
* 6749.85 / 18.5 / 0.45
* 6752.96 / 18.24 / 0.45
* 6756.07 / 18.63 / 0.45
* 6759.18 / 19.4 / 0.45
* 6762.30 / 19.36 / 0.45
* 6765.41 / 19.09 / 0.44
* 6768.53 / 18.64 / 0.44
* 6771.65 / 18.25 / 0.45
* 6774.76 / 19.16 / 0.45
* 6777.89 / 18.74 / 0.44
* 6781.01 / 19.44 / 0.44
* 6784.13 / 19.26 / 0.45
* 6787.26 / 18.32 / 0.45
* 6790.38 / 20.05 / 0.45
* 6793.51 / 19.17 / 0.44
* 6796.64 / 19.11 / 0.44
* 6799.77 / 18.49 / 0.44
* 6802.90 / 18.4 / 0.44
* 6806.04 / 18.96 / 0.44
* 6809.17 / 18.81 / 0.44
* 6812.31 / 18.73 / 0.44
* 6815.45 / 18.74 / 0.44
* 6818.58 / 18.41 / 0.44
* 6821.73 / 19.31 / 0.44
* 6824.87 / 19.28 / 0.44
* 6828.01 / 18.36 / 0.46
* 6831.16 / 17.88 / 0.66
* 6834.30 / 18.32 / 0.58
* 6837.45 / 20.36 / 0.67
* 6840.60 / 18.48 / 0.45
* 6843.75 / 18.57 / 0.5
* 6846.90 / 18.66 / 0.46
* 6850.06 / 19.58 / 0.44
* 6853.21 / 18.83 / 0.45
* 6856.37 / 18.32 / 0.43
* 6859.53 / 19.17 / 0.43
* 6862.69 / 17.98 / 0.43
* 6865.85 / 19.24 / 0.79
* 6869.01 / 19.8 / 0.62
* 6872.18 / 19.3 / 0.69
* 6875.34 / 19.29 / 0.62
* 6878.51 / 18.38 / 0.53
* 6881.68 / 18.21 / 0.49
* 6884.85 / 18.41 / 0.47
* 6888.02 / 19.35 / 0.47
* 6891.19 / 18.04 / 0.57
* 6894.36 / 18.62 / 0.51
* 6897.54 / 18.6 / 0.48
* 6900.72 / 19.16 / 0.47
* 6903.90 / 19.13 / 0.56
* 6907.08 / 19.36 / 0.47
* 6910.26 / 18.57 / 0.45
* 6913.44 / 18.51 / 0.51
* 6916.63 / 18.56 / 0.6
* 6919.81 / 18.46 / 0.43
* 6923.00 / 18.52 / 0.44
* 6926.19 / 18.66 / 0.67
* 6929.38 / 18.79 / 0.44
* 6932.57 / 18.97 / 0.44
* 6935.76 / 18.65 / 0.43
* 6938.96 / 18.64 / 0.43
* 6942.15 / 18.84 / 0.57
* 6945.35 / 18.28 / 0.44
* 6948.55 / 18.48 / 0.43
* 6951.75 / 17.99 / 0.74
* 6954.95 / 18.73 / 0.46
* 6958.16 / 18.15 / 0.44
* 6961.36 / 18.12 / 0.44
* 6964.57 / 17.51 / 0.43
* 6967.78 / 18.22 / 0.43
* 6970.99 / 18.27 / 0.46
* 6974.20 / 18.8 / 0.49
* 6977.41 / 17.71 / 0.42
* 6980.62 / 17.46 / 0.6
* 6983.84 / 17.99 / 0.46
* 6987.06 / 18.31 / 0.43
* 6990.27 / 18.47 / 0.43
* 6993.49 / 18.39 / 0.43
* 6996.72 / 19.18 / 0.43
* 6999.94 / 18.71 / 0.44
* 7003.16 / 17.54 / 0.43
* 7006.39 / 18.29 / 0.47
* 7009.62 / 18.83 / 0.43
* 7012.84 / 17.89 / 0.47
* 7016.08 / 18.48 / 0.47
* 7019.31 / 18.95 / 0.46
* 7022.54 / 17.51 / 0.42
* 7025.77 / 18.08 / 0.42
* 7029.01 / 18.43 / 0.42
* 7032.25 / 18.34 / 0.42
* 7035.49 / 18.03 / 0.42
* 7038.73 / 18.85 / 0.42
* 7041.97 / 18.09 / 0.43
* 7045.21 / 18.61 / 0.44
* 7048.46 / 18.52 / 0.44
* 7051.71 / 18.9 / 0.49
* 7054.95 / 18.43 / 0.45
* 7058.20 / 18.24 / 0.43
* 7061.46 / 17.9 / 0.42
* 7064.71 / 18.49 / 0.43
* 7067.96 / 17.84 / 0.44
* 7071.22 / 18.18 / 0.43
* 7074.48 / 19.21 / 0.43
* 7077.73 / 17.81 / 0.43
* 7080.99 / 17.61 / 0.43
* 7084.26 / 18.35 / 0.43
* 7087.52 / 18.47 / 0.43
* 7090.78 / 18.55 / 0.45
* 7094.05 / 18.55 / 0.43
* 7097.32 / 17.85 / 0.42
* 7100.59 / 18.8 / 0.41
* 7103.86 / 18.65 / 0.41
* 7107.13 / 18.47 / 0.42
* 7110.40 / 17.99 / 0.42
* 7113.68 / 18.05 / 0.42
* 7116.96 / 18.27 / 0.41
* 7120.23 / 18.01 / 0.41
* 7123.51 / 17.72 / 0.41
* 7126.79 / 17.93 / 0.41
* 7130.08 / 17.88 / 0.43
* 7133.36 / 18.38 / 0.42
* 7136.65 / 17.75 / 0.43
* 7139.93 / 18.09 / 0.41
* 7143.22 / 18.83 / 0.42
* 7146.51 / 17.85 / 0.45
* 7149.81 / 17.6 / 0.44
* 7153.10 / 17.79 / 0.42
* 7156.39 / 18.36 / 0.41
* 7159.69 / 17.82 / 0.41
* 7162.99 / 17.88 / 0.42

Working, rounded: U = 0.45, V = 0.46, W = 0.27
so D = 1.27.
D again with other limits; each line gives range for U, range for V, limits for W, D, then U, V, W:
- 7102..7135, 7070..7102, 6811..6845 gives 0.51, 0.28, 0.46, 0.64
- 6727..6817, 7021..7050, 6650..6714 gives 1.20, 0.45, 0.37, 0.39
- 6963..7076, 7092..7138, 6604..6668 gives 1.07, 0.46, 0.34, 0.54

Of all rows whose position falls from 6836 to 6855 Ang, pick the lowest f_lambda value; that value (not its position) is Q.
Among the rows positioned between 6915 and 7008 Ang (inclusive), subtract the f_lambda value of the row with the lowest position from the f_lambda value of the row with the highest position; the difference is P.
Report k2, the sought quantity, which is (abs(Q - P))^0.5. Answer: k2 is 4.33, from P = -0.27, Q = 18.48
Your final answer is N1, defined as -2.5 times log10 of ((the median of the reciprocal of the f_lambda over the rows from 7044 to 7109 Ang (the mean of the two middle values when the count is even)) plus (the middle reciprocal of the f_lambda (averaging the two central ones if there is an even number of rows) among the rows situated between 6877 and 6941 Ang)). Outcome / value 2.42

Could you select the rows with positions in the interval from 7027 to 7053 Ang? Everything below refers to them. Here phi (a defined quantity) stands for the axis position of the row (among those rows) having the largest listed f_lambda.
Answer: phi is 7051.71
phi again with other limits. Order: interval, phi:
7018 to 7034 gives 7019.31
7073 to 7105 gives 7074.48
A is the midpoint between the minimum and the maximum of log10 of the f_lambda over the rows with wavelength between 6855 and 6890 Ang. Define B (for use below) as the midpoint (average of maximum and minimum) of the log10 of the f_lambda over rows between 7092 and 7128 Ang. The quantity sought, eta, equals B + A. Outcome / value 2.54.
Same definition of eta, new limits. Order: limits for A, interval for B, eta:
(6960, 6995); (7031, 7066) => 2.52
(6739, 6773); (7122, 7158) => 2.53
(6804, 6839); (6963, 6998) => 2.54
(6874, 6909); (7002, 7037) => 2.53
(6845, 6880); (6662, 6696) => 2.55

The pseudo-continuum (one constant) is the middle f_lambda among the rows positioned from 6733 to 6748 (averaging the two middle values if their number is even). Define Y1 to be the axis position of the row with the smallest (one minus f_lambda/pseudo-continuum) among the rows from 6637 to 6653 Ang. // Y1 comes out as 6638.87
